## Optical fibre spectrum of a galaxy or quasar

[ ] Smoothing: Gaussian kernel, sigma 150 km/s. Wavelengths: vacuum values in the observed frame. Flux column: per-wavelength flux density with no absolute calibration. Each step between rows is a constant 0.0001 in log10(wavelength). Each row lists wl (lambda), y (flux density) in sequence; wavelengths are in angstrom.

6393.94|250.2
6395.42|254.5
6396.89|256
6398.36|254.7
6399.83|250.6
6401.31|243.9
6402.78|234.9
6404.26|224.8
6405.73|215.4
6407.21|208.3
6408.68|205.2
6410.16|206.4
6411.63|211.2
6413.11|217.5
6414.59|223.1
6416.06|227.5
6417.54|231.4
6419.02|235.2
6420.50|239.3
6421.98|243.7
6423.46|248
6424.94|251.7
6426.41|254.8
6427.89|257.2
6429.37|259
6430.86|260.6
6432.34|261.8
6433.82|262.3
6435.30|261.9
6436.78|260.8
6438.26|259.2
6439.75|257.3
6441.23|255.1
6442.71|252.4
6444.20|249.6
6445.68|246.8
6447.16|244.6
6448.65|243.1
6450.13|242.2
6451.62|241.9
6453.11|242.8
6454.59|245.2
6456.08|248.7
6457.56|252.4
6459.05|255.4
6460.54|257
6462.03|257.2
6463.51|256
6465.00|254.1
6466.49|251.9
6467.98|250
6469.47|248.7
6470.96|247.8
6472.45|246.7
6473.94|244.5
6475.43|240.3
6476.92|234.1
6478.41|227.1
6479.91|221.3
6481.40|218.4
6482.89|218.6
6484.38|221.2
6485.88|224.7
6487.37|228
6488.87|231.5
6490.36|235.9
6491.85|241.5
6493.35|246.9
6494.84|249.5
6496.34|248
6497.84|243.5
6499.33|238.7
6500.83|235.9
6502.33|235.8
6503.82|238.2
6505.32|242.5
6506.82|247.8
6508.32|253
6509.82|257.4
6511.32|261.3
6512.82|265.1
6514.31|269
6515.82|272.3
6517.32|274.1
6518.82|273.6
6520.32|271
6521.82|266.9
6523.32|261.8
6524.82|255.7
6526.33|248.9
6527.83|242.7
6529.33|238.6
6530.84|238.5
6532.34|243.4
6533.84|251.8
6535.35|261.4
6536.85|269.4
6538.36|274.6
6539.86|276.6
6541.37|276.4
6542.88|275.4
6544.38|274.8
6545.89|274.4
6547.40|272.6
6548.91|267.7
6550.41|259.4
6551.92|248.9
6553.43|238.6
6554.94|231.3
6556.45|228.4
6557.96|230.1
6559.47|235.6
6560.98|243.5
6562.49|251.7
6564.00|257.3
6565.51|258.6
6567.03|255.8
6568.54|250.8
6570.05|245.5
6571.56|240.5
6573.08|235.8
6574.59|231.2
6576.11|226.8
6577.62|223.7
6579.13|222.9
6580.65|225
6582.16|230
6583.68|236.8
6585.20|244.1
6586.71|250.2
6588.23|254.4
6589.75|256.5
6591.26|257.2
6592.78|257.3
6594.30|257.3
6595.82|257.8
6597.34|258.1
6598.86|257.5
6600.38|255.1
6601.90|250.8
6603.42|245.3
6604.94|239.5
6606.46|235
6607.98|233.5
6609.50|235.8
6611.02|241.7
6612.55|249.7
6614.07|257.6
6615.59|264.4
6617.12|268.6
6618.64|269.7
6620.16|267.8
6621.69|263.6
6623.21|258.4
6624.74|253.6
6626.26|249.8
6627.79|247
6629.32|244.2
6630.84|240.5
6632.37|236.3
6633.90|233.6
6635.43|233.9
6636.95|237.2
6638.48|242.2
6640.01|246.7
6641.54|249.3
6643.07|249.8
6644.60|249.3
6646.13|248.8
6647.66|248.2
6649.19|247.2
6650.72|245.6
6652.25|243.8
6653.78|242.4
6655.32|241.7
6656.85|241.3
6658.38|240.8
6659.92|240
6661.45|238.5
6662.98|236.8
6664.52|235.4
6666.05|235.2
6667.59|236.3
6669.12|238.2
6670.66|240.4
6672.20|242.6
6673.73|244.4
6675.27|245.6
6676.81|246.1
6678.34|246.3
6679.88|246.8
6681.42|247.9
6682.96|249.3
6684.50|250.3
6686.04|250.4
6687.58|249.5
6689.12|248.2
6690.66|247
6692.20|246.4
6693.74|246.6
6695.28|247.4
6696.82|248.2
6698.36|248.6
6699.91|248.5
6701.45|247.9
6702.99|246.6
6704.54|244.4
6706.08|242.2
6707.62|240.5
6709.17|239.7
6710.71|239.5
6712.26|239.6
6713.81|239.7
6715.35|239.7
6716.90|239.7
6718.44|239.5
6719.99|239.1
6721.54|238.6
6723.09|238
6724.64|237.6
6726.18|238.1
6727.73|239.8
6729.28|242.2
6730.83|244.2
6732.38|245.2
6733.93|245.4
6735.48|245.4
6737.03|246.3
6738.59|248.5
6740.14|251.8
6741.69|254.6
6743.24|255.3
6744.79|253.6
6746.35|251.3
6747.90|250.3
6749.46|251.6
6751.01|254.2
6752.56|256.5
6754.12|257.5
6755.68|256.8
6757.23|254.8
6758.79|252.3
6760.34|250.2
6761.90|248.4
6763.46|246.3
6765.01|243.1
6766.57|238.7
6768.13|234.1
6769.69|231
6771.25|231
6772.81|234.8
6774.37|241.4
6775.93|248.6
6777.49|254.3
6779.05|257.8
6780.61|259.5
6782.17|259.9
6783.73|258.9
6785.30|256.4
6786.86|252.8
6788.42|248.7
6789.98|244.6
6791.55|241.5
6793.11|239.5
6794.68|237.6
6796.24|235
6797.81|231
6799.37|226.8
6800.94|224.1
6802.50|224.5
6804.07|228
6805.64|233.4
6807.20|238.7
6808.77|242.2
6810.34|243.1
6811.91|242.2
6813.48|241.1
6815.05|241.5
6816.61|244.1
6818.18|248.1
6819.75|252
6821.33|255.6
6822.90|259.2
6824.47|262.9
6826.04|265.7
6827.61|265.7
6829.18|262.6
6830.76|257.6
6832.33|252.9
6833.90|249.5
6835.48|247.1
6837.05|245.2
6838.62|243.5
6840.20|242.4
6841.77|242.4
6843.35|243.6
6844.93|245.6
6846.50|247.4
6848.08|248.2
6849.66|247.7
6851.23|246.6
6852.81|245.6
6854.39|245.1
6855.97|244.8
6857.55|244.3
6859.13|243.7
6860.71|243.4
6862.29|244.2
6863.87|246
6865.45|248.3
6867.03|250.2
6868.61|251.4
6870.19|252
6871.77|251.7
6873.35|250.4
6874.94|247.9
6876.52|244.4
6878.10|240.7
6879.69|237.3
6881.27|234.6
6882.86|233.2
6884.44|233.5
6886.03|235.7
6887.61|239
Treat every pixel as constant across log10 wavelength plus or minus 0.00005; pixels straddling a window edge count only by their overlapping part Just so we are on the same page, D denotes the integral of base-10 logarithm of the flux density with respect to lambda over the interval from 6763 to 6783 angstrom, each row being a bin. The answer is 47.8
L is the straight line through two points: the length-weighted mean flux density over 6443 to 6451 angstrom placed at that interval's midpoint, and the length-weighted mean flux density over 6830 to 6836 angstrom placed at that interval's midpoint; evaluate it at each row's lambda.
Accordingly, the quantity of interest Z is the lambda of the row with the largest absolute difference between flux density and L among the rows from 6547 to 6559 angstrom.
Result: 6547.40 angstrom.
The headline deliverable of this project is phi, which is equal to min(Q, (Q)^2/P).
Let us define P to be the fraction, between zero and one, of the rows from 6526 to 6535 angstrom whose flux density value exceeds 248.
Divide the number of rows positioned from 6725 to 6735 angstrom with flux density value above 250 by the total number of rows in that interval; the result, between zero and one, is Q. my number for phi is 0.00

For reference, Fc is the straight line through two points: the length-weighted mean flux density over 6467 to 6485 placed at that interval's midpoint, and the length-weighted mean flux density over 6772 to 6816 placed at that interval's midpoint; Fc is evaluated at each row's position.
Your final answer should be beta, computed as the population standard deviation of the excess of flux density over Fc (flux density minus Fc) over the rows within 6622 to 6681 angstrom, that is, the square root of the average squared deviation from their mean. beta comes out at 5.7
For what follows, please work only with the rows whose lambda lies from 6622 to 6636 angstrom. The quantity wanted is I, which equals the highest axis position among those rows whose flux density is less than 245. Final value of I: 6635.43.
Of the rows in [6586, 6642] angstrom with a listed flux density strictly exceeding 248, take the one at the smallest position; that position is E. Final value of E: 6586.71 angstrom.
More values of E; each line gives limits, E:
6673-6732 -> 6682.96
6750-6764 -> 6751.01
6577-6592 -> 6586.71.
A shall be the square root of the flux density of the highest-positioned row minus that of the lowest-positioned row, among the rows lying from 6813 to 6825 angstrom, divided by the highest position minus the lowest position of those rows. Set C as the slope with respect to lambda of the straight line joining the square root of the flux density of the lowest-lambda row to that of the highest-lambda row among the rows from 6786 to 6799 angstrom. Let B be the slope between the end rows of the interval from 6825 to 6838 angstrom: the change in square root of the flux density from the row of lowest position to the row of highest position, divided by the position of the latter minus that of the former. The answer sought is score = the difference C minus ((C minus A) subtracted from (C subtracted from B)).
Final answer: -0.20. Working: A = 0.06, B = -0.06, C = -0.06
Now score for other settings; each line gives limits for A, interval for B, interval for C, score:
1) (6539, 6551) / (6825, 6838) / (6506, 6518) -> 0.34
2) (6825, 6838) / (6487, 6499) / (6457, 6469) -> -0.01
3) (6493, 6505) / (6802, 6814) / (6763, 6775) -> -0.07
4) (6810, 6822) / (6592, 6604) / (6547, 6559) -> -0.38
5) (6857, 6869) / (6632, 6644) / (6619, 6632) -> -0.30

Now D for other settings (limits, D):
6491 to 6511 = 47.8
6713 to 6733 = 47.6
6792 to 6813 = 49.8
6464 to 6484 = 47.5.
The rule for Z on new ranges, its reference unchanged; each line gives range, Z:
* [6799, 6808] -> 6800.94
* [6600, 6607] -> 6606.46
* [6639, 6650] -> 6640.01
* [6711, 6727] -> 6724.64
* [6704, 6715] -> 6710.71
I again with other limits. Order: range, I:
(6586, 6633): 6632.37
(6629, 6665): 6664.52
